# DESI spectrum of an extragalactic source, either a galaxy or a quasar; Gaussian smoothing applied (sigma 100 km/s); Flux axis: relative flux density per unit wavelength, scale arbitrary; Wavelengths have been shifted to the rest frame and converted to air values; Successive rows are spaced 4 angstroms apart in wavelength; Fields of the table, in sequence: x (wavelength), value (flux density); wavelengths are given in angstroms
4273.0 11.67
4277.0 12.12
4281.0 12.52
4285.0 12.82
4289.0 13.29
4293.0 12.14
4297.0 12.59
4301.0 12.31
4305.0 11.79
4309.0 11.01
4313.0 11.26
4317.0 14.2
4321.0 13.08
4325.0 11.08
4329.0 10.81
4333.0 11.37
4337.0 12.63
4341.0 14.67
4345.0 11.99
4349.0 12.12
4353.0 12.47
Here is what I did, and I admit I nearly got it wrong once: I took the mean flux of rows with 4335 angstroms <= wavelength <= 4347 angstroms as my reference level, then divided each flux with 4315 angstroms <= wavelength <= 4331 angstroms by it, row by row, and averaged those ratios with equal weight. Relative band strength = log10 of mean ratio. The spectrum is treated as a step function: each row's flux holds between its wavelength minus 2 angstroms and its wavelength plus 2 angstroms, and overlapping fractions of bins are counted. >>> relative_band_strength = -0.028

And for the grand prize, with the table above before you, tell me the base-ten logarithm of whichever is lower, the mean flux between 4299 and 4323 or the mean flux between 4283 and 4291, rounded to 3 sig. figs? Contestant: 1.09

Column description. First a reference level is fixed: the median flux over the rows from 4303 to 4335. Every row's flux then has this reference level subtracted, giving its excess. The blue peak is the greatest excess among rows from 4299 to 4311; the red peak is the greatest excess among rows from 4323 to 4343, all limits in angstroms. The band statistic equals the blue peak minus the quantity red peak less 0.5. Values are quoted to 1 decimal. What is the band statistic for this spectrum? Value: -1.9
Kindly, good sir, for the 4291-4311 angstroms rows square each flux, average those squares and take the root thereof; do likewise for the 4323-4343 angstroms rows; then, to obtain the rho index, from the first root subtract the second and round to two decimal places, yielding -0.21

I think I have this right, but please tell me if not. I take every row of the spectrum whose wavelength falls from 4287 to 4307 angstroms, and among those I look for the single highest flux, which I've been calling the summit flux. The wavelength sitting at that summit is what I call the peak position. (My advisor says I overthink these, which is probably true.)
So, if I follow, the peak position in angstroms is 4289.0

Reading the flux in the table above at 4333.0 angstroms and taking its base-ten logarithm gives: 1.06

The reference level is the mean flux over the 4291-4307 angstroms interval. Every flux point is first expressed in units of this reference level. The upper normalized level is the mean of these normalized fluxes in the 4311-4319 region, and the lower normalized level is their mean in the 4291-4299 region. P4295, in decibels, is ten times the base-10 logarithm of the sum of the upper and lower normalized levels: 3.13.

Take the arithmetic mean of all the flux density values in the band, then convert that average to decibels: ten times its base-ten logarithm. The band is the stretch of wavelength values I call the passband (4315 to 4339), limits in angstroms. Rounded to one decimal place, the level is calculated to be 10.9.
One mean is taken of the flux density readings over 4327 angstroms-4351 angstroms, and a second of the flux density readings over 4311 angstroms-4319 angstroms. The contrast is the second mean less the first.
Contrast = 0.5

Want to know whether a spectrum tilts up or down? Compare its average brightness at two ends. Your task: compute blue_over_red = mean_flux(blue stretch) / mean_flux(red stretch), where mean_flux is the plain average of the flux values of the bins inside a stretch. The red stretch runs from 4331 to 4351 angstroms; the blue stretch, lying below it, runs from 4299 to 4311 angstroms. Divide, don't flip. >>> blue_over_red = 0.93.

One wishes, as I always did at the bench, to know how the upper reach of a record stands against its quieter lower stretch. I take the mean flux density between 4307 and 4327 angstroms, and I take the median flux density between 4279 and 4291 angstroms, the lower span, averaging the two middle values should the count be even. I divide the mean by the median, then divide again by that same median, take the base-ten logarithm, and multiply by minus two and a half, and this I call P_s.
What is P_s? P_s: 2.83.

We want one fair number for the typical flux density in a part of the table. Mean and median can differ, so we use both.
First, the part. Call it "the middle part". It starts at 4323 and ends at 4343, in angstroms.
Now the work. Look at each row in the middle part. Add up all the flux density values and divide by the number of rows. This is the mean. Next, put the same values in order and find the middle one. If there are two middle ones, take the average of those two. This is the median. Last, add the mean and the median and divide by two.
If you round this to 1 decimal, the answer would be 11.7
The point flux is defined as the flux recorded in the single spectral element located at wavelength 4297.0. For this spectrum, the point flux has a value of 12.59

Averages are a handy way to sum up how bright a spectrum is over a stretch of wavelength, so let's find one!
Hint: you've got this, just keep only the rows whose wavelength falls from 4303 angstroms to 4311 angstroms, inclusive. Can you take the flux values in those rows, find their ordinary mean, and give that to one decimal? 11.4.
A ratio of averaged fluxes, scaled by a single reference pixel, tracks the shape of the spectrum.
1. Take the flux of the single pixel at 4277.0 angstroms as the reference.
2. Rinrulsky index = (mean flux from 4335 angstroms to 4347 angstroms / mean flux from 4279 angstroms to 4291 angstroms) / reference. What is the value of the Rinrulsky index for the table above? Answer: 0.084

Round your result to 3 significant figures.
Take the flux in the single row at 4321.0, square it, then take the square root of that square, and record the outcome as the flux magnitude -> 13.1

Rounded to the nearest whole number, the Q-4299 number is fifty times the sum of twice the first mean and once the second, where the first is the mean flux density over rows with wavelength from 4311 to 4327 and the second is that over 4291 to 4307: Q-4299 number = 1851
